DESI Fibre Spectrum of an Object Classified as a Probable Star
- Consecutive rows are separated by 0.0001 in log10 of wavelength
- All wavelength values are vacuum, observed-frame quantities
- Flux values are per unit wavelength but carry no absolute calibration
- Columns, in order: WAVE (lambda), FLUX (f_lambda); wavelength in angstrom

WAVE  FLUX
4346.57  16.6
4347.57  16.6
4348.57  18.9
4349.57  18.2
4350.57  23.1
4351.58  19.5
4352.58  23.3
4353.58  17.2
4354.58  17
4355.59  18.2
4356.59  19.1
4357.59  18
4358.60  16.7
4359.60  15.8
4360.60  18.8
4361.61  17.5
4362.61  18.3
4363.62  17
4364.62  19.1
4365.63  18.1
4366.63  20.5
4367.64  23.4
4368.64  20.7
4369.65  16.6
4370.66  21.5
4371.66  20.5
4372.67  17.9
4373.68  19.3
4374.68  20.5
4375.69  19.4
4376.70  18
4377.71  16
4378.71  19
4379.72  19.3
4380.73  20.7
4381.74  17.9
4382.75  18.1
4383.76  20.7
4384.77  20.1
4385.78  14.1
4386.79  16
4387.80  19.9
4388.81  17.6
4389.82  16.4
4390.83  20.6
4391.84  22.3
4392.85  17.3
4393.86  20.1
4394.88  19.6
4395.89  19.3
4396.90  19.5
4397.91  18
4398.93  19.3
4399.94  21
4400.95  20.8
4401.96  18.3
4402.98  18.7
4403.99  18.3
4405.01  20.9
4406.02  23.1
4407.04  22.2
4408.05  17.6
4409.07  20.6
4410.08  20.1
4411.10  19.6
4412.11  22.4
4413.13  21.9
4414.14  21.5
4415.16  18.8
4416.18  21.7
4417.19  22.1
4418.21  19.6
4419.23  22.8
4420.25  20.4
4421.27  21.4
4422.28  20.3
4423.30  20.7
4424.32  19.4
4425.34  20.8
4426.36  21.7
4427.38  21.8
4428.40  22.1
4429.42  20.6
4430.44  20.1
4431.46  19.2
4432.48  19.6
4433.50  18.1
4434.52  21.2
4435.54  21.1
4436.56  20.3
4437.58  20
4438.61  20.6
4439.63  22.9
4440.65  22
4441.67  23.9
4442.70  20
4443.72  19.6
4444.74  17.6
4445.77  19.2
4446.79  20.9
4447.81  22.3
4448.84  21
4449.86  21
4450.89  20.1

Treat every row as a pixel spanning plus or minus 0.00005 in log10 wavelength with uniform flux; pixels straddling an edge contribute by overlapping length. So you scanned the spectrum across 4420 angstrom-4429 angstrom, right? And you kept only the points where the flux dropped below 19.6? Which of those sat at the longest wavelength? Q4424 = 4424.32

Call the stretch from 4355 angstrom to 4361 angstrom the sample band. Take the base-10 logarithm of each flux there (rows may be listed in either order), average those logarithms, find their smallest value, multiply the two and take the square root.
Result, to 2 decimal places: 1.22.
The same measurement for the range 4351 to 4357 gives 1.25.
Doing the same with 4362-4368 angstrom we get 1.26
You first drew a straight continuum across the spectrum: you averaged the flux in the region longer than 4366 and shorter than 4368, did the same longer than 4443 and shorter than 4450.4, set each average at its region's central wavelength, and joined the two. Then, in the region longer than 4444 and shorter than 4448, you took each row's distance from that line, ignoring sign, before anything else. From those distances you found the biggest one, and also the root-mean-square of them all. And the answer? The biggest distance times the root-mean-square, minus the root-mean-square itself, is 3.0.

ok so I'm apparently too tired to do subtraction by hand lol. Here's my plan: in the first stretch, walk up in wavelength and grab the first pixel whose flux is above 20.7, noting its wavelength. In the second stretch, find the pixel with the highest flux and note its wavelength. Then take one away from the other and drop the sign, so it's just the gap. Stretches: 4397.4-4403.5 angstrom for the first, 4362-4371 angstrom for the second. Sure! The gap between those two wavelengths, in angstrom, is 32.3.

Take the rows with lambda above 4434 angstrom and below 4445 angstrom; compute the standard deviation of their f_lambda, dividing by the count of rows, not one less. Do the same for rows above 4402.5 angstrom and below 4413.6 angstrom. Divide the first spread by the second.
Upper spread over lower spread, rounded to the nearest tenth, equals 0.9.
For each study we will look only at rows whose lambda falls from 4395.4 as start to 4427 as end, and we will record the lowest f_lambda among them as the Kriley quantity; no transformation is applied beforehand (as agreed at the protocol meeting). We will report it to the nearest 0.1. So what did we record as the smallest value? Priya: 17.6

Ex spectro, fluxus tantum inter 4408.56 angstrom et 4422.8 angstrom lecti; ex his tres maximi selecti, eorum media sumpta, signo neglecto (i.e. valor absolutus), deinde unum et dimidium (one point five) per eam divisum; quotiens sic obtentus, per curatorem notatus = 0.0669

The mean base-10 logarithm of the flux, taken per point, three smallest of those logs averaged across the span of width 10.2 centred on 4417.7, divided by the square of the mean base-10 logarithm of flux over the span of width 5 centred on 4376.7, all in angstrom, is 0.804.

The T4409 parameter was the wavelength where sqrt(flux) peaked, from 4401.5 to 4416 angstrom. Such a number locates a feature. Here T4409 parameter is 4406.02 angstrom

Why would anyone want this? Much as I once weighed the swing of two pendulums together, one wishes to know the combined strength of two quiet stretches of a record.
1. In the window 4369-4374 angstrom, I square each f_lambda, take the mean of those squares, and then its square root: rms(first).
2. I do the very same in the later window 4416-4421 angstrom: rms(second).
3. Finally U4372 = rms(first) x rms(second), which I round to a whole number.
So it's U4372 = 411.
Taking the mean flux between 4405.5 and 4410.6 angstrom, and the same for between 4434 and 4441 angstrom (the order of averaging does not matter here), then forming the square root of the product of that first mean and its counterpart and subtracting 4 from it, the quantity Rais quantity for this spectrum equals 16.9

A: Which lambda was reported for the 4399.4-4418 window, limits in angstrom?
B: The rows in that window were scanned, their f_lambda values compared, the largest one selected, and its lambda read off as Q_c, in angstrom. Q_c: 4406.02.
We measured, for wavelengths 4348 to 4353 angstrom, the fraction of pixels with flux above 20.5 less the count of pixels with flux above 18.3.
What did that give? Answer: -3.60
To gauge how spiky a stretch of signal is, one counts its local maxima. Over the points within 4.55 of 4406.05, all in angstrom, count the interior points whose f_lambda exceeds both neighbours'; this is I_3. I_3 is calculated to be 3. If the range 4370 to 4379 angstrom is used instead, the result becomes 1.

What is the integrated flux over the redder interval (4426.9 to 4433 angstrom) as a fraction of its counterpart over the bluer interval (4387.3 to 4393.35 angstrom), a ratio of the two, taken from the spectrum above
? 1.09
